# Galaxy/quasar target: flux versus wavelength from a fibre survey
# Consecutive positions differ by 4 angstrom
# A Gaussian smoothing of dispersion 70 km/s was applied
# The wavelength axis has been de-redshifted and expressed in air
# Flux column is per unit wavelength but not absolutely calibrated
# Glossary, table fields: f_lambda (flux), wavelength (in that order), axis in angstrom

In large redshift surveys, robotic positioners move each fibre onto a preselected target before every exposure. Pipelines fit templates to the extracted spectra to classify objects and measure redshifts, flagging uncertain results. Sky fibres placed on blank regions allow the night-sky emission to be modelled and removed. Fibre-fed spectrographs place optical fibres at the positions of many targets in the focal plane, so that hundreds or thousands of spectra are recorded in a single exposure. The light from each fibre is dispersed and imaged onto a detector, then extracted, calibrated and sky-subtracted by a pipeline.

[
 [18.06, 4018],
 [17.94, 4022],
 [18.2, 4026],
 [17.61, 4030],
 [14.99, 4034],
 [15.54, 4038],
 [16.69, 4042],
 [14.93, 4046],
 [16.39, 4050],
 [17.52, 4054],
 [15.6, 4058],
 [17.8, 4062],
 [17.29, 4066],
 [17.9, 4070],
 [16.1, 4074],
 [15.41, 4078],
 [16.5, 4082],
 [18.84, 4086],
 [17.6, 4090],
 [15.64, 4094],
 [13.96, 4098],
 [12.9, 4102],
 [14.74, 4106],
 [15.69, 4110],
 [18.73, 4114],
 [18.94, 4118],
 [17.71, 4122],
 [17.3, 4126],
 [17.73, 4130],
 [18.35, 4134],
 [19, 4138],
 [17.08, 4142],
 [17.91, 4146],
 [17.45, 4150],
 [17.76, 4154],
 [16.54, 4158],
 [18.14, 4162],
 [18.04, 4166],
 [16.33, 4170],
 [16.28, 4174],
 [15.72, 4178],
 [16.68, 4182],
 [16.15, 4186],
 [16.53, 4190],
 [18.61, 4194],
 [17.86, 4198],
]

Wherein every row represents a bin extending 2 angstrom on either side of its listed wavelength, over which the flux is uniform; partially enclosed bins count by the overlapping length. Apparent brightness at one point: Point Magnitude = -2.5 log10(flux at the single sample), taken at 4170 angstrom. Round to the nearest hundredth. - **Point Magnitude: -3.03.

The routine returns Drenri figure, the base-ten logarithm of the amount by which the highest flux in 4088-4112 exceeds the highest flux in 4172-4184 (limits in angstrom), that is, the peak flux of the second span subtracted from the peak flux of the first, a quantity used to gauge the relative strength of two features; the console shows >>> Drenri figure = 0.0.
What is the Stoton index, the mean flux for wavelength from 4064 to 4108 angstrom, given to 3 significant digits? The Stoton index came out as 16.1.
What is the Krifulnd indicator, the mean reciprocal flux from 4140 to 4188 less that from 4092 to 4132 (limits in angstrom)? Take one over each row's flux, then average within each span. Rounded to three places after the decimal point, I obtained -0.003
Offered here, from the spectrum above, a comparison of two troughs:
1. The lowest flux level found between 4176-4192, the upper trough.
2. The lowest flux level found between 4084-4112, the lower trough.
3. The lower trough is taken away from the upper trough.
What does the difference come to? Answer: 2.8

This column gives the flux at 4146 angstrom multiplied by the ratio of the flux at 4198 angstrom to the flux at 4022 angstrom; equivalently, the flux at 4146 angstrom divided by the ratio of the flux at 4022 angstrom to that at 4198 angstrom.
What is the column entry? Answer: 18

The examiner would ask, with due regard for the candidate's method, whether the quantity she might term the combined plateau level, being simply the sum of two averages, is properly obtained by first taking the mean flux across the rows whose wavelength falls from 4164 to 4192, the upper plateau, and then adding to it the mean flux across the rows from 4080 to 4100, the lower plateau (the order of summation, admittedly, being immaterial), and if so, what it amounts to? 33.0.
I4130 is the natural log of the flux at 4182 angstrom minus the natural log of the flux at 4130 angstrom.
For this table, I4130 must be -0.06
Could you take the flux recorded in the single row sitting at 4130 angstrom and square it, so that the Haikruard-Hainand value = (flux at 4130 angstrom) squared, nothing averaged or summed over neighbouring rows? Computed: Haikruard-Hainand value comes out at 314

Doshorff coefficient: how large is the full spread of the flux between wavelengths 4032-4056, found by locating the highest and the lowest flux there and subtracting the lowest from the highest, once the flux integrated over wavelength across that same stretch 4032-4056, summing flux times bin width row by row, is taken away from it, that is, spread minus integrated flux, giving -382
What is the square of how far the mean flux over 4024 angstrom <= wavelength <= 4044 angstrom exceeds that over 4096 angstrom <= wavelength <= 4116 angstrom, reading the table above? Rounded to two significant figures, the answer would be 2.0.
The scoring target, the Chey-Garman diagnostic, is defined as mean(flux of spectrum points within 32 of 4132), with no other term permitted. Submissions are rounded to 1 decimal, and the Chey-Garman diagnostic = 17.2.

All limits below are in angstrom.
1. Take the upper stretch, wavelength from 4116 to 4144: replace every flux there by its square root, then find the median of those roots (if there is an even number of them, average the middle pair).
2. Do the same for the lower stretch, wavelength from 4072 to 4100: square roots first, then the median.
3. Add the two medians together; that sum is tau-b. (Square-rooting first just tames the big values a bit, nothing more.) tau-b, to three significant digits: 8.22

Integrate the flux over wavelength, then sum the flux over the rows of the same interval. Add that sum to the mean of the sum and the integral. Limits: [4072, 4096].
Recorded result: 350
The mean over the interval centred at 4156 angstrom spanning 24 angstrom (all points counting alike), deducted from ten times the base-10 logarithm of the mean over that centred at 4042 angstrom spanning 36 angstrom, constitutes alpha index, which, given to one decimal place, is -5.5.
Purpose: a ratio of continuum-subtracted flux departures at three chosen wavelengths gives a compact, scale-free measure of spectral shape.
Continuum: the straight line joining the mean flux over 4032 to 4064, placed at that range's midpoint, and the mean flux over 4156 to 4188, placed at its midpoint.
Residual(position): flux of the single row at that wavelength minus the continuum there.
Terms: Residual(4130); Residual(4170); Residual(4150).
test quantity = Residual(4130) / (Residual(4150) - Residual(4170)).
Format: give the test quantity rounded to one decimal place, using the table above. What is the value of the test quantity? 1.0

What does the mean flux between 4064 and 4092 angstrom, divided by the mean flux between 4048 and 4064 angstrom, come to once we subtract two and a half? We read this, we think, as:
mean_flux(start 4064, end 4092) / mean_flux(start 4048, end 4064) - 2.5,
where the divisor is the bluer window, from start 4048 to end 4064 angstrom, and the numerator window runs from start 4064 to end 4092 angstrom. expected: -1.48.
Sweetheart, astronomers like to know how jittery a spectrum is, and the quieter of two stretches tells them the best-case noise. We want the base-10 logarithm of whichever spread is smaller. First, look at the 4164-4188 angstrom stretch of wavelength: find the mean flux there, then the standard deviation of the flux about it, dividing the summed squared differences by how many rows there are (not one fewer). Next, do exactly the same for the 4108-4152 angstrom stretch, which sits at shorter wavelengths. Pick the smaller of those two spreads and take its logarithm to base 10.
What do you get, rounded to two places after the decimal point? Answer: -0.14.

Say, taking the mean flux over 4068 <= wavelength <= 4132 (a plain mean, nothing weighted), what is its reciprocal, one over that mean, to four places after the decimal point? 0.0602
